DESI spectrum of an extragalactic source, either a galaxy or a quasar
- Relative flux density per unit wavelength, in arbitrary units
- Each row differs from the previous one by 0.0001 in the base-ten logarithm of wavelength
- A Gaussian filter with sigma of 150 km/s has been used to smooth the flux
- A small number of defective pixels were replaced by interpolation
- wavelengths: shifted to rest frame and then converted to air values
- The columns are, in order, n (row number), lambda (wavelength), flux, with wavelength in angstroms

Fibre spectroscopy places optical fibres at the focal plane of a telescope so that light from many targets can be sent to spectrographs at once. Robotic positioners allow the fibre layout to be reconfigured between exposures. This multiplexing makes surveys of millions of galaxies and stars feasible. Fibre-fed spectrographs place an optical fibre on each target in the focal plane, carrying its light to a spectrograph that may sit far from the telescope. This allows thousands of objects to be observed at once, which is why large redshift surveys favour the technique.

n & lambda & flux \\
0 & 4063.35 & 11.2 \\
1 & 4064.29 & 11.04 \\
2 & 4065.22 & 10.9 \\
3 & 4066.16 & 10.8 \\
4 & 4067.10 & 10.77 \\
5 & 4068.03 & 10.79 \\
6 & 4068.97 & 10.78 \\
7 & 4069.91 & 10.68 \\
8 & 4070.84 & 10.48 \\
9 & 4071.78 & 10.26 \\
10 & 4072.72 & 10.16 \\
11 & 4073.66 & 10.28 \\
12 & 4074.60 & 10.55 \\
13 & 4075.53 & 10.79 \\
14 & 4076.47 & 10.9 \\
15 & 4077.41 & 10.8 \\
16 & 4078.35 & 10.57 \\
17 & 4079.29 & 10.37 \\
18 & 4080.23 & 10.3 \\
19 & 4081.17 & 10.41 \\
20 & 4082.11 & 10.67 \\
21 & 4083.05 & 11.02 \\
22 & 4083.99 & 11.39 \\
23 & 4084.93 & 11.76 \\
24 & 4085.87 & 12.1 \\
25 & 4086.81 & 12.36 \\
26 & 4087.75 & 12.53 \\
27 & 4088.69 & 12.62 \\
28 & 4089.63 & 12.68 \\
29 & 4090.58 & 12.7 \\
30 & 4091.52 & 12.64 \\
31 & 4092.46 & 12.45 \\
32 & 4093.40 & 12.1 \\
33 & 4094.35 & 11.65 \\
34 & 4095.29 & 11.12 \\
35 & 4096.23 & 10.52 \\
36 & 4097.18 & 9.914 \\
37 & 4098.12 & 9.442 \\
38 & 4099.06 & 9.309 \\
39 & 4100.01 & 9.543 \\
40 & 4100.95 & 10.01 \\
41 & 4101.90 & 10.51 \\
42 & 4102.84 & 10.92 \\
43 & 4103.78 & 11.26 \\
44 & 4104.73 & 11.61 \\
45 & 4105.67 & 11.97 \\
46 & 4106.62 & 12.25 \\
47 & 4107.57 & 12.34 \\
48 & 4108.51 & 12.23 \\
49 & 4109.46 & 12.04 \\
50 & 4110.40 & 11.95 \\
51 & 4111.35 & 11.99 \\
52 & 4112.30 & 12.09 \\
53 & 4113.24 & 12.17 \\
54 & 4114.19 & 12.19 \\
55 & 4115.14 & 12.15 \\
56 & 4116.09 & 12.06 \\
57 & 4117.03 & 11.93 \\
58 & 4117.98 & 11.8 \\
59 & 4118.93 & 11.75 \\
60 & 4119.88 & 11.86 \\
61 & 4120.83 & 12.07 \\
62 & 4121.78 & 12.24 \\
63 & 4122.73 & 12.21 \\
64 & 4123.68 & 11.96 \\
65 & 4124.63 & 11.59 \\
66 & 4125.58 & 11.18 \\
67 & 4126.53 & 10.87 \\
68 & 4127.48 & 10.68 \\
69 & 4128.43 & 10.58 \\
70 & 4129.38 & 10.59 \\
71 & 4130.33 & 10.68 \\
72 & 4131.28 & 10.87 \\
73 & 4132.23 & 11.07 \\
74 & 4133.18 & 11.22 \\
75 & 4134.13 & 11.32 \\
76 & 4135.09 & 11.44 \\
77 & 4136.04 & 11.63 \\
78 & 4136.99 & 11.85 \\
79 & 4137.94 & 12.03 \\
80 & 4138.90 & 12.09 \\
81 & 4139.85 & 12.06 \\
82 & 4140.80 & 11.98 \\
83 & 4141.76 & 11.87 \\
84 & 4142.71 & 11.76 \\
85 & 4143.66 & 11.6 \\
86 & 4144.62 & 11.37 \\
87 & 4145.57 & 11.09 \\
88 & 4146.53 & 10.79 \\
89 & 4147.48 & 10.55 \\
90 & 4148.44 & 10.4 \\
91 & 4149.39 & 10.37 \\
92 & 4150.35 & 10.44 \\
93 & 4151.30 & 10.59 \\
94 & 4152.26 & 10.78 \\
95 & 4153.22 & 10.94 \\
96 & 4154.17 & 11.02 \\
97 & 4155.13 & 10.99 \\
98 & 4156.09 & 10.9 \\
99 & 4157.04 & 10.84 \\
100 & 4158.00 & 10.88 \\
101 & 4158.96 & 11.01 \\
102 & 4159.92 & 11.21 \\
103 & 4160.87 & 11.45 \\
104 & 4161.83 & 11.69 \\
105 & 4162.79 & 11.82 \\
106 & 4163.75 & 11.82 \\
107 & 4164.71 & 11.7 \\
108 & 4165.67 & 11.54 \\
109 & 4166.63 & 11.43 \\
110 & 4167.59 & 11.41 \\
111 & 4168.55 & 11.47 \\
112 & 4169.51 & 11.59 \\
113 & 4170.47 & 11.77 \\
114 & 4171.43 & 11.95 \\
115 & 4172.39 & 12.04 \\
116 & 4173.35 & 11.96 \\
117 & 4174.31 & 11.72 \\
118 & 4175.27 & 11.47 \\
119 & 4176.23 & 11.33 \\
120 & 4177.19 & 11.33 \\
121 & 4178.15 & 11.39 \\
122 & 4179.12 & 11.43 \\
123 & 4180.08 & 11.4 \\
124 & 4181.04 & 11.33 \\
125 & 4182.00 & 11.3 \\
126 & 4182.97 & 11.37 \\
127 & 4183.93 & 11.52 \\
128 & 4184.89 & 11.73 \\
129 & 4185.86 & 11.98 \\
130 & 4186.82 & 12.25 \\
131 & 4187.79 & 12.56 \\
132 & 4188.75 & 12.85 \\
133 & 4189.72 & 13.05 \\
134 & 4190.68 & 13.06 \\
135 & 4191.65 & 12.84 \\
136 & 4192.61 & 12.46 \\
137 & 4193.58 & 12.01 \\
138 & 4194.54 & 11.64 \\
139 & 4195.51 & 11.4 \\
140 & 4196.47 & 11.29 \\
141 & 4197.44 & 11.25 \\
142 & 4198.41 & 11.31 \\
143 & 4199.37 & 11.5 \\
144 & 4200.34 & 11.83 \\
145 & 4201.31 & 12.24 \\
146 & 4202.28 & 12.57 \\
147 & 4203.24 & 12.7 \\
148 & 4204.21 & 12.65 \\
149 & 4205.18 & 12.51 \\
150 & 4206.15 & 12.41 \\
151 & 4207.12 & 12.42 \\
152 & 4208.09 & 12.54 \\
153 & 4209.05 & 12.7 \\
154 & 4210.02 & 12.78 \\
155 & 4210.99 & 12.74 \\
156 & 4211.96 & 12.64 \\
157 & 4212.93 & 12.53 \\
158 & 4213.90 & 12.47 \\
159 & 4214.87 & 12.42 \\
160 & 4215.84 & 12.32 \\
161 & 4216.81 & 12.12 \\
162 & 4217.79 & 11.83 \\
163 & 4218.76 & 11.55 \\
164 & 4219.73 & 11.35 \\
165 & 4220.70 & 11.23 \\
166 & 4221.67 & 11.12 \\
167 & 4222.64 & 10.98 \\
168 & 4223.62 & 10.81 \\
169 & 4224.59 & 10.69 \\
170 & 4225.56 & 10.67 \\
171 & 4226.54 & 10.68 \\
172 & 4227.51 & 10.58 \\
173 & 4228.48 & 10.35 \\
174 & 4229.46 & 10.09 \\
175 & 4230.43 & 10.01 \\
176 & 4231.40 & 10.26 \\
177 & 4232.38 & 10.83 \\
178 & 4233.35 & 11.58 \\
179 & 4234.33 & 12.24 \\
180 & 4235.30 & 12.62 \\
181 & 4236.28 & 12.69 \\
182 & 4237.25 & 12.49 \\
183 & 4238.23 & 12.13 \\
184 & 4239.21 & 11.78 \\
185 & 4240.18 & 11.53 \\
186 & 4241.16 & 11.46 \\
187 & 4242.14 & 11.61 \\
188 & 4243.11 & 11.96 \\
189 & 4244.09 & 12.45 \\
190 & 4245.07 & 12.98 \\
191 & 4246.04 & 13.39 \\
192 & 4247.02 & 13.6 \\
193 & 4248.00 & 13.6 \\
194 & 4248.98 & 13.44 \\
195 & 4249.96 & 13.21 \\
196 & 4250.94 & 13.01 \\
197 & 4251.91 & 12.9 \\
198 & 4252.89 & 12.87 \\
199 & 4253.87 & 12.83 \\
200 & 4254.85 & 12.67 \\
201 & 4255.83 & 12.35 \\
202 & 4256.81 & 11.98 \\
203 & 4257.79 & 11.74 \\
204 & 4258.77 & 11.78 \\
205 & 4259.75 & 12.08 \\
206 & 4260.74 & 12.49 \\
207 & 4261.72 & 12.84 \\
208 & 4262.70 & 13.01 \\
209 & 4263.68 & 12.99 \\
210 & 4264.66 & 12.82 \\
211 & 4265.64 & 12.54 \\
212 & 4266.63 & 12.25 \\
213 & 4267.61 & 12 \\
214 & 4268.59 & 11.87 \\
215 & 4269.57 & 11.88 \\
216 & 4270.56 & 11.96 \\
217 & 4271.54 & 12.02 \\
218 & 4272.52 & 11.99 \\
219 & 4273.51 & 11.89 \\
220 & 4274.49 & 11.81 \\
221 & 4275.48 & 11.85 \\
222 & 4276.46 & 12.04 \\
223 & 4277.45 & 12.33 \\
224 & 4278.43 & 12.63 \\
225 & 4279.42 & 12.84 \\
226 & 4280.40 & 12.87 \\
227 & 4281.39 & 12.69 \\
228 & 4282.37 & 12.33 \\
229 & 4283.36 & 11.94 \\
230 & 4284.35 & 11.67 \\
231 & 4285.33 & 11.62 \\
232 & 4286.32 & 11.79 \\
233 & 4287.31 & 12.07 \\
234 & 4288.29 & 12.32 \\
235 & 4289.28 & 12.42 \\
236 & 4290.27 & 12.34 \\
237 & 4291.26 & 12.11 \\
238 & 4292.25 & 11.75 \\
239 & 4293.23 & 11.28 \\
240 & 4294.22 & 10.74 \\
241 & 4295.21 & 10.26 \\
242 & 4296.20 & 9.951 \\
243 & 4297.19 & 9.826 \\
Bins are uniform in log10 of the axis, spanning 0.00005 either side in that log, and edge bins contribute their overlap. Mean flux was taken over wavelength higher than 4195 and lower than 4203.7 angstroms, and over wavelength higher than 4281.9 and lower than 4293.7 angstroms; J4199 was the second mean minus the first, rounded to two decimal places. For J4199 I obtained 0.18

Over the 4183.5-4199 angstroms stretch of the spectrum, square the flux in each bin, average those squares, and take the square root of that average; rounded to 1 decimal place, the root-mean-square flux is 12.1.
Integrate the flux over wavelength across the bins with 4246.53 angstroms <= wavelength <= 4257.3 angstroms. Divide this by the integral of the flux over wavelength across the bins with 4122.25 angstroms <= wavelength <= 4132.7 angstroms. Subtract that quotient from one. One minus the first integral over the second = -0.20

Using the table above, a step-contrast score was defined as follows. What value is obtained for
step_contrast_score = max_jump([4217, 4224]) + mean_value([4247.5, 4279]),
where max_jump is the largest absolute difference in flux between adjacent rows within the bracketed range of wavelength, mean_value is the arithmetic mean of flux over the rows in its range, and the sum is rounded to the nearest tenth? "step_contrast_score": 12.7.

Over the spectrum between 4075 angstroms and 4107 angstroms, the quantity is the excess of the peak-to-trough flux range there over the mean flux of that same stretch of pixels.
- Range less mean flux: -7.8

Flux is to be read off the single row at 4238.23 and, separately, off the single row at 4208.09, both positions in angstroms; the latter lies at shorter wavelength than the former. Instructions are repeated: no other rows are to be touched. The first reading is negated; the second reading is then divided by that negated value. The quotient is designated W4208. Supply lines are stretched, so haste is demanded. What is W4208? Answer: -1.03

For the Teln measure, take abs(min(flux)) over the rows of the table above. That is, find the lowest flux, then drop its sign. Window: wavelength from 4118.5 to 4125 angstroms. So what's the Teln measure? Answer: 11.6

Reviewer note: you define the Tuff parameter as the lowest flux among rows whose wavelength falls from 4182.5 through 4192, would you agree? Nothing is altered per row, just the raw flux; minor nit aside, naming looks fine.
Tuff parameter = 11.37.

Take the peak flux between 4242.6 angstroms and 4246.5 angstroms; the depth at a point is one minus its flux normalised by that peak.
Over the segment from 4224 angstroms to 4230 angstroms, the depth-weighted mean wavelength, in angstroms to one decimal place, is 4227.1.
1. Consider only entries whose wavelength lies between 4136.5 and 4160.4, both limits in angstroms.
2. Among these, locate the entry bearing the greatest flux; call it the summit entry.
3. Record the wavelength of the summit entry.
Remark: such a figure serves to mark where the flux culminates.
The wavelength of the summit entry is 4138.90 angstroms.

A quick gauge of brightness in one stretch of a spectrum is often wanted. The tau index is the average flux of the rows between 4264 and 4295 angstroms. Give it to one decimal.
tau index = 12.1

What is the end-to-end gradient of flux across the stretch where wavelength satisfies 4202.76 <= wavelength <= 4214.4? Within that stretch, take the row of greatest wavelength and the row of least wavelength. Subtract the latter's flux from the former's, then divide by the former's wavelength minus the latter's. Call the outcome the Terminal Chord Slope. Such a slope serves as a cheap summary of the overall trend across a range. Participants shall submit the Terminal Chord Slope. -0.02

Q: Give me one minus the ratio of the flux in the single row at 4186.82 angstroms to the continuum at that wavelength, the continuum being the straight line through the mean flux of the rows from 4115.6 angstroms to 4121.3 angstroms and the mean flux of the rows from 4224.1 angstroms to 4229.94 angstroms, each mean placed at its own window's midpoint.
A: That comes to -0.11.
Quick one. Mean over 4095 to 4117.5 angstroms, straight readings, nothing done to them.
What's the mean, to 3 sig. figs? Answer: 11.3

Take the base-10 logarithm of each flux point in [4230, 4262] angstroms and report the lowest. 1.000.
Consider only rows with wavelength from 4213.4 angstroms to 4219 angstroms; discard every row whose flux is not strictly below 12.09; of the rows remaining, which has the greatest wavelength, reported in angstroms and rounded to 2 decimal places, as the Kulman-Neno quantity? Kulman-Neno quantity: 4218.76 angstroms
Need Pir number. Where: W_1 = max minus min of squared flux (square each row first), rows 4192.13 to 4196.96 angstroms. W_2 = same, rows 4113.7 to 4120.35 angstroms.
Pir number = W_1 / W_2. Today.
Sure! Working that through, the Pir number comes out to 2.6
